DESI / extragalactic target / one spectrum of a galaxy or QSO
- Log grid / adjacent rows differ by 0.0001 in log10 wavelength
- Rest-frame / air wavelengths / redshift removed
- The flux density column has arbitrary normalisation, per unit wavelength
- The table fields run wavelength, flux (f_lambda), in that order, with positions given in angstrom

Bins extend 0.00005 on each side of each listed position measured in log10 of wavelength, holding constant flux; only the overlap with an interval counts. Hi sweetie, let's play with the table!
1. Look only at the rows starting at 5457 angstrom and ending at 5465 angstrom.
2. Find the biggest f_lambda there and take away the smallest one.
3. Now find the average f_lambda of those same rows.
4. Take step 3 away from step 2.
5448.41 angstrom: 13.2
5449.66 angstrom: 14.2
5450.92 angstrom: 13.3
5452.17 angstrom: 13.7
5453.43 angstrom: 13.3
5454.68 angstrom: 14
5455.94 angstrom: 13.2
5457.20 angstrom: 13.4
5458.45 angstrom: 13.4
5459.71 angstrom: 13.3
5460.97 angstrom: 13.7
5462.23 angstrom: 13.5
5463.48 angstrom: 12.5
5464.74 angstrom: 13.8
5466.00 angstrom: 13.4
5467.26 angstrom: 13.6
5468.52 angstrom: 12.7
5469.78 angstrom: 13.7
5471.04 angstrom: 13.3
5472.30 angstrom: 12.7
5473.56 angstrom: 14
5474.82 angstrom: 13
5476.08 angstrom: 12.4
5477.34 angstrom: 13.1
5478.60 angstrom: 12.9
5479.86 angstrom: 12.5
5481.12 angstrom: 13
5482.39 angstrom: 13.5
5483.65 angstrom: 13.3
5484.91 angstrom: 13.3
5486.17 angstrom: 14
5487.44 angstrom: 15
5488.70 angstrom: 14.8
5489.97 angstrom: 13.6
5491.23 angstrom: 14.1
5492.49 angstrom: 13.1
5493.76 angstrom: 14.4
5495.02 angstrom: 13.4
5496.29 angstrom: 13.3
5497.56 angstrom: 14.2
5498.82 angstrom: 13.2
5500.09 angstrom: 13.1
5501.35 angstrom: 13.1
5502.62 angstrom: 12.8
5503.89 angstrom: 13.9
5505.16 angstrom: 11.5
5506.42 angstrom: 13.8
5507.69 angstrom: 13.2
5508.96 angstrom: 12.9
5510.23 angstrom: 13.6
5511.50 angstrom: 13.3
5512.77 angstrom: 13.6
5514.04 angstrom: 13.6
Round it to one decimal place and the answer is -12.1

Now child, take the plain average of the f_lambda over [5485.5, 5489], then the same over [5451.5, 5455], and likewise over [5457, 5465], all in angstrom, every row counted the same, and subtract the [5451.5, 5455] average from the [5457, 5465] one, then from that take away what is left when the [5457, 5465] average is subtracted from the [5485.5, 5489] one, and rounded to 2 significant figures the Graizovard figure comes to -1.5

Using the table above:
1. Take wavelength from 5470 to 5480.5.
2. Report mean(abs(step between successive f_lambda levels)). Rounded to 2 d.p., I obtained 0.69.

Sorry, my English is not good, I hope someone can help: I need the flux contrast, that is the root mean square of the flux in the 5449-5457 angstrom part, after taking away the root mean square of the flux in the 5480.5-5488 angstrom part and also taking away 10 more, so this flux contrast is -10.1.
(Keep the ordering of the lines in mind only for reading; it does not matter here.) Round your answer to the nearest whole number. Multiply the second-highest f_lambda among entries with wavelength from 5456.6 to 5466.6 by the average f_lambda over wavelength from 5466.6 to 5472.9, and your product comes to 181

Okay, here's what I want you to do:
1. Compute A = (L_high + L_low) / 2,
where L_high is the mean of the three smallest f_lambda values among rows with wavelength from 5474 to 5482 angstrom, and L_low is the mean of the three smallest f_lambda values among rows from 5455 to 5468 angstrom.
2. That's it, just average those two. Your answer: 12.8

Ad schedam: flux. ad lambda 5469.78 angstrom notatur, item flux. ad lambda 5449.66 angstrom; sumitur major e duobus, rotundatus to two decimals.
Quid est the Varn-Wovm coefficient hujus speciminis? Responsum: 14.20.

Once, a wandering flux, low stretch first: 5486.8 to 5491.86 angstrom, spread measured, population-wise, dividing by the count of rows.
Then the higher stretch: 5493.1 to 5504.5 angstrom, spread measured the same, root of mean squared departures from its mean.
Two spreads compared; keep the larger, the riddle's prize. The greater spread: 0.56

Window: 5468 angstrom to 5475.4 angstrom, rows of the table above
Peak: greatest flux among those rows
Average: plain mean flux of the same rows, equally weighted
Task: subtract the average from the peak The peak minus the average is 0.8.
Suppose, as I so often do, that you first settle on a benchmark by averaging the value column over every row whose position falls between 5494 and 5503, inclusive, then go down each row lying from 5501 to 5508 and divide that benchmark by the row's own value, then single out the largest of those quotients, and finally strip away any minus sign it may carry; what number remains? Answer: 1.16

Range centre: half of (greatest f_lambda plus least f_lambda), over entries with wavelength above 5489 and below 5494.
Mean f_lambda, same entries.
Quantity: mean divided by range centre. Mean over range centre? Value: 1.00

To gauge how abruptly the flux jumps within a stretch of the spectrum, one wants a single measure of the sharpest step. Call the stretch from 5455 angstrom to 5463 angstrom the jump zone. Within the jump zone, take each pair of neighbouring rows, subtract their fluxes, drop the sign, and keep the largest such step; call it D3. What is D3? 0.40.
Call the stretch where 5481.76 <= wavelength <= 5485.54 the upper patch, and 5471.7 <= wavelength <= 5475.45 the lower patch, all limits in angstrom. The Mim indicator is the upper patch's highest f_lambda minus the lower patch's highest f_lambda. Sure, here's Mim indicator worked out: -0.50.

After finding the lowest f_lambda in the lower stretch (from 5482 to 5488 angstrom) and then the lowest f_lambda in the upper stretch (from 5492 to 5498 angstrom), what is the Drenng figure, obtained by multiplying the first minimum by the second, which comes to 174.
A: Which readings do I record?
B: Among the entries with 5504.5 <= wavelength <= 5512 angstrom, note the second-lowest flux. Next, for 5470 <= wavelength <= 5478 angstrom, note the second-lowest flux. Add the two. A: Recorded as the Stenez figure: 25.6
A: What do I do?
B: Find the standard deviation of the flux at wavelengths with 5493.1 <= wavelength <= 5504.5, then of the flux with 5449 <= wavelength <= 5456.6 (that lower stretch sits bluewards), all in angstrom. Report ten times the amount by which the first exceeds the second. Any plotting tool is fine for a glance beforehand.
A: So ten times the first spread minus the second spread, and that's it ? 1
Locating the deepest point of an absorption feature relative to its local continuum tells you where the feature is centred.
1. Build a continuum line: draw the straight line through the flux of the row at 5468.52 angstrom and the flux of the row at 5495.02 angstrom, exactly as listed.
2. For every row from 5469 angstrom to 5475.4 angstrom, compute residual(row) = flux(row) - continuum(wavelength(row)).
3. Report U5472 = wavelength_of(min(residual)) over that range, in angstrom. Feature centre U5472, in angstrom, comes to 5472.30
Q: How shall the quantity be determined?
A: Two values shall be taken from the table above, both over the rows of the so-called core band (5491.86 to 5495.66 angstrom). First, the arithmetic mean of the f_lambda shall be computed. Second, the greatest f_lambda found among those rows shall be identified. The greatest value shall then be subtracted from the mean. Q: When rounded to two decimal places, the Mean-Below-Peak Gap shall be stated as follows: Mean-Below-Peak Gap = -0.77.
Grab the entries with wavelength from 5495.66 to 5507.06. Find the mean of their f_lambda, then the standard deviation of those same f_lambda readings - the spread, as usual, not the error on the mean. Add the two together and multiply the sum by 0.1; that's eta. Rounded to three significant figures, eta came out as 1.40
